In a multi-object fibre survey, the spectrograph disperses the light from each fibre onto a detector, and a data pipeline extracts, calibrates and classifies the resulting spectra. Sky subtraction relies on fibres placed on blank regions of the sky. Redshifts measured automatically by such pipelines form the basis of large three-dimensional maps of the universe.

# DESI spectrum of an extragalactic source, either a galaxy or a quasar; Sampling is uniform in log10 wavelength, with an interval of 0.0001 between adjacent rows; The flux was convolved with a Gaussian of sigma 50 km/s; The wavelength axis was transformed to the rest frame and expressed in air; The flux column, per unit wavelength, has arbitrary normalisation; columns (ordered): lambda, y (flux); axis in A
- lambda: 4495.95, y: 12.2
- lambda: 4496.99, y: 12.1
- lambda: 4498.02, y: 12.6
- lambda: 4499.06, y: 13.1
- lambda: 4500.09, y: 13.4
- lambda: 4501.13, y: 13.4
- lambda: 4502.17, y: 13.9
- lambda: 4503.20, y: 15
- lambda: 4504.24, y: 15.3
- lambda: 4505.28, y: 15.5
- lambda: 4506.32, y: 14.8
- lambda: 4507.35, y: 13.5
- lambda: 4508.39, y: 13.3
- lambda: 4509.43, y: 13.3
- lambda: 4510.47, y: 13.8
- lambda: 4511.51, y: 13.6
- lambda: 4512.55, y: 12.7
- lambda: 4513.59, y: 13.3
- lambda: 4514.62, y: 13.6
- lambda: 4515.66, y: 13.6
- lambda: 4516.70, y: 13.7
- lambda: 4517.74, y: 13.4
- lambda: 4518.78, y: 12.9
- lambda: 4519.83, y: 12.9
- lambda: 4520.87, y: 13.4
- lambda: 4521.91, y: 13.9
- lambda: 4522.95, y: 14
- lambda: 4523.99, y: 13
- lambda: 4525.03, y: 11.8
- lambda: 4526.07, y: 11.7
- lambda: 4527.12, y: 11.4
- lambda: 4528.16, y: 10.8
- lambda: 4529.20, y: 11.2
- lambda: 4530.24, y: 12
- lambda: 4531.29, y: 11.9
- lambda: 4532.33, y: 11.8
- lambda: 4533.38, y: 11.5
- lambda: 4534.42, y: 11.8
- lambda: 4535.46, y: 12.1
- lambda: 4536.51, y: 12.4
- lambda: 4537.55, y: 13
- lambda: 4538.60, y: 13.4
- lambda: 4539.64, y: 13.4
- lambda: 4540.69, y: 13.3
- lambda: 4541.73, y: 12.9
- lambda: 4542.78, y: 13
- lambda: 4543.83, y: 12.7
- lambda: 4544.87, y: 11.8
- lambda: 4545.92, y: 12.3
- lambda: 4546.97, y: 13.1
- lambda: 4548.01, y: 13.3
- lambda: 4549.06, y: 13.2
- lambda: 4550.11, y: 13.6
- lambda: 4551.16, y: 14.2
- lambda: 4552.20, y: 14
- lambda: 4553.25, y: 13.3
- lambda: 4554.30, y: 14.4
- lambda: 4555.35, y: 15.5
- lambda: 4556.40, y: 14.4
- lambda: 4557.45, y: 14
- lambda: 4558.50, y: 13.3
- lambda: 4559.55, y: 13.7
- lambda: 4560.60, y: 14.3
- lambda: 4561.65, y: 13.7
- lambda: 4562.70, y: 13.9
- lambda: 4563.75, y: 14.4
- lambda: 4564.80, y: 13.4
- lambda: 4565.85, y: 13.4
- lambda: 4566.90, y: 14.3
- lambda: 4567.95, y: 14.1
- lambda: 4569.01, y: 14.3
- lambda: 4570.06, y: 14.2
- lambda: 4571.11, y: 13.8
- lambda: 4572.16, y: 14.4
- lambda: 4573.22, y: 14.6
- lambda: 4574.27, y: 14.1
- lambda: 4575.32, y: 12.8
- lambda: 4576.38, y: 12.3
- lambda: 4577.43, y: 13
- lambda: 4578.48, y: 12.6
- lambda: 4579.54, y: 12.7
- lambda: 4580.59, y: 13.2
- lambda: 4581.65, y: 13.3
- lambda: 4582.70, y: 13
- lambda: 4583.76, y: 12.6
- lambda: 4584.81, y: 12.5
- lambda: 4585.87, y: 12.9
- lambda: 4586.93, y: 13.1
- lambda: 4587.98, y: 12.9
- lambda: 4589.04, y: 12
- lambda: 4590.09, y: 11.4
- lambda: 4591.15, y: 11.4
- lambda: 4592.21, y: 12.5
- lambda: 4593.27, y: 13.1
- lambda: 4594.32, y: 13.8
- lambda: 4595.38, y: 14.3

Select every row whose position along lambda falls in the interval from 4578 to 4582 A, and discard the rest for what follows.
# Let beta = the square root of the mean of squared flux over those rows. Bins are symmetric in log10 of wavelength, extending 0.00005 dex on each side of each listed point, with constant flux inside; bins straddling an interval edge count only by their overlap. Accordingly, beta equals 13.0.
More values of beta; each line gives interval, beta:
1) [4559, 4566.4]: 13.8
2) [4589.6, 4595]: 12.5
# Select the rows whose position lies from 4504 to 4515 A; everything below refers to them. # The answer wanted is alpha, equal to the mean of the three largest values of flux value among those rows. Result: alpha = 15.2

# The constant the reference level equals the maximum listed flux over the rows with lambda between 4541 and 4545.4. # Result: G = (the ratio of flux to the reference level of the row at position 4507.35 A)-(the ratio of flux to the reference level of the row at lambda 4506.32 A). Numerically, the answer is -0.10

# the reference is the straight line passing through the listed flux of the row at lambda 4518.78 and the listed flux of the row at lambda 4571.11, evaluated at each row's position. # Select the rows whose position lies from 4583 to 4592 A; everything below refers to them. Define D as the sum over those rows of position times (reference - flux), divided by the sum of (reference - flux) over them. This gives 4588.2 A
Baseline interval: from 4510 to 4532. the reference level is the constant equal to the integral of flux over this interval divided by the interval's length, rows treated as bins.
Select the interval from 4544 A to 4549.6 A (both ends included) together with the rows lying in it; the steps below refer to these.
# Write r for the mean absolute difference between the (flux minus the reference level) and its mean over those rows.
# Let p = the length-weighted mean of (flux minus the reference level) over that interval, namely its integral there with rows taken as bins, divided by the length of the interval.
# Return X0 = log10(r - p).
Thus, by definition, -0.2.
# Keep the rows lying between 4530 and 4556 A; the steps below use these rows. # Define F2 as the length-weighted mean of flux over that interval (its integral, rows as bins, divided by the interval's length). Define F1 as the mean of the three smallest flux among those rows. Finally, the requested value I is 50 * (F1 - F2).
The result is -64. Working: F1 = 11.7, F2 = 13.0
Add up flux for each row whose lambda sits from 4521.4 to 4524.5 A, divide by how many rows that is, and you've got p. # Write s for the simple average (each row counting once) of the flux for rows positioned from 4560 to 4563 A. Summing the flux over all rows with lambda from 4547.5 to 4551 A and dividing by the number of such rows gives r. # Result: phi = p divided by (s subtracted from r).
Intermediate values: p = 13.6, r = 13.4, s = 14.0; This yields -23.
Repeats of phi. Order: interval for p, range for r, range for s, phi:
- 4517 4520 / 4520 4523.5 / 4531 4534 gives 6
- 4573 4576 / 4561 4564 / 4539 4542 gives 17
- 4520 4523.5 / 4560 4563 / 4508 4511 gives 28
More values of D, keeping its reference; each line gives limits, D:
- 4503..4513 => 4506.0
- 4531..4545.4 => 4536.5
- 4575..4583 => 4578.7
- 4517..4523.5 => 4521.4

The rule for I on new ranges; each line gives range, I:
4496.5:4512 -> -59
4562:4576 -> -38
